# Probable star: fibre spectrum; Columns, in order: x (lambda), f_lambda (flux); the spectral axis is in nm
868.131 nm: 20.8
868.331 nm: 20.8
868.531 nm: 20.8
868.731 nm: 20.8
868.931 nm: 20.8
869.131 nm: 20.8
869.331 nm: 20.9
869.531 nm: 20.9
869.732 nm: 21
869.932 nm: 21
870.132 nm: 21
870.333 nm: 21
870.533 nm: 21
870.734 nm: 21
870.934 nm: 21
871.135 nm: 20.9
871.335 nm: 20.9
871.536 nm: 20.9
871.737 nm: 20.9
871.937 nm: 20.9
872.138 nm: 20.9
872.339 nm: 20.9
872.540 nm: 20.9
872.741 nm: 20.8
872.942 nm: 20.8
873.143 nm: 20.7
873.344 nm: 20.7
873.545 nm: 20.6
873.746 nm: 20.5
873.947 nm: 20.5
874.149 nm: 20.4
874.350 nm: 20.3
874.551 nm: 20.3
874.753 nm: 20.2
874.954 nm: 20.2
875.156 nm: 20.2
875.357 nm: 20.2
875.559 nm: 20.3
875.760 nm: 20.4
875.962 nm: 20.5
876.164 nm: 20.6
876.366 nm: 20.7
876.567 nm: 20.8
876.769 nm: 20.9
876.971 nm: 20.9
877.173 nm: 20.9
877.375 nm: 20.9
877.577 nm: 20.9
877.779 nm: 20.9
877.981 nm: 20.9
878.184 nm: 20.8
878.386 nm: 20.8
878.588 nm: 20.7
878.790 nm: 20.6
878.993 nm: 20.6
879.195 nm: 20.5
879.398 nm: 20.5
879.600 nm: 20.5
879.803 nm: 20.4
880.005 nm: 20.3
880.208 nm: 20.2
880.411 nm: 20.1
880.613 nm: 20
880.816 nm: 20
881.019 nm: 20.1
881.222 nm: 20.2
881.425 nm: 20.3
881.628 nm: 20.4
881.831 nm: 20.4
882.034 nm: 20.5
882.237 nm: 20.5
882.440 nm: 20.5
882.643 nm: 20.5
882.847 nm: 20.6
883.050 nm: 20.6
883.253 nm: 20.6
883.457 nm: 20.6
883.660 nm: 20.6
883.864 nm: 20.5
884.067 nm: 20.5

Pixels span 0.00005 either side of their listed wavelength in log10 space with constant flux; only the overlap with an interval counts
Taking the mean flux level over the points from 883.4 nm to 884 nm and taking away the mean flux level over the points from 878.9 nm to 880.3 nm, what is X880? 0.14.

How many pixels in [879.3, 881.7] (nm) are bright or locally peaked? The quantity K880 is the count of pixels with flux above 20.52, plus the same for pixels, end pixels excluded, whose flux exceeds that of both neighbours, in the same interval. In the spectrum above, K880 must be 0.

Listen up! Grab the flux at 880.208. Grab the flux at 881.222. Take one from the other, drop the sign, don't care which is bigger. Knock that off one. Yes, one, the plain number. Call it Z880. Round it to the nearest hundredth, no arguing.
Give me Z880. 1.00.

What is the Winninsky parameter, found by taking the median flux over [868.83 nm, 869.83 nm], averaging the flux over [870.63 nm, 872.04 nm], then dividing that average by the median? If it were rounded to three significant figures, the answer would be 1.00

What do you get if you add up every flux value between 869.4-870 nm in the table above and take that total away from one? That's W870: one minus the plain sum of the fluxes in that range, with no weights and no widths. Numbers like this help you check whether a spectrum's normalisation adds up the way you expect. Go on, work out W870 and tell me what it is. -61.9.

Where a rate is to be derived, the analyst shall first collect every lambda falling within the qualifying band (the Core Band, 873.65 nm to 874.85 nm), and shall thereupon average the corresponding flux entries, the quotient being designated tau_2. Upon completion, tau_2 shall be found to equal 20.4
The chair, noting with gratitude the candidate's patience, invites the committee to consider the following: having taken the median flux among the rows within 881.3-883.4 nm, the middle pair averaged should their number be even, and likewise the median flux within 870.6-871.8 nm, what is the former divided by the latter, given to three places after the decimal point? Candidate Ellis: 0.981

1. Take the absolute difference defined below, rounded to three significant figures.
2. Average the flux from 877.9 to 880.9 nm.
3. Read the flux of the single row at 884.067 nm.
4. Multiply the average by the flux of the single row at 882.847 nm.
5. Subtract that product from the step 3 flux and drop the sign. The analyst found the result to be 401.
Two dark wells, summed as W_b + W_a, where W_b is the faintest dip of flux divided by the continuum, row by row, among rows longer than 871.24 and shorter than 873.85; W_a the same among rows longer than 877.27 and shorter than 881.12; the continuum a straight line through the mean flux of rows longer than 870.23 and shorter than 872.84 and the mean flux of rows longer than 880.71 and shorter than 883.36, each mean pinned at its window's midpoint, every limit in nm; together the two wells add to 1.96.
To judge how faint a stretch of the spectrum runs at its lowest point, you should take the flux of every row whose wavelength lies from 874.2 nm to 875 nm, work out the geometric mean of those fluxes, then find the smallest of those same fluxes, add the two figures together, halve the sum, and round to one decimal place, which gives 20.2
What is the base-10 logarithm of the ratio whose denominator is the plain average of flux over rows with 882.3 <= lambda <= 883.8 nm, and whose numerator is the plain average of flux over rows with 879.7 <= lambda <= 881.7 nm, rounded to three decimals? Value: -0.008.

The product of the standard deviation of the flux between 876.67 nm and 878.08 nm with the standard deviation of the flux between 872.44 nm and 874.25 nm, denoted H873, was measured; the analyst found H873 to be 0.0000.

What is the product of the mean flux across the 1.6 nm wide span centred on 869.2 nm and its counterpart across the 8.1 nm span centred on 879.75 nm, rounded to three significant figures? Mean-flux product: 429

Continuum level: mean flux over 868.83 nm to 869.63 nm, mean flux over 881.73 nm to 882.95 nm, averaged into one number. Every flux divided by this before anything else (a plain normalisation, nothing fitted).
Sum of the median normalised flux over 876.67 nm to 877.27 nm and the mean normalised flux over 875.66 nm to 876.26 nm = 2.00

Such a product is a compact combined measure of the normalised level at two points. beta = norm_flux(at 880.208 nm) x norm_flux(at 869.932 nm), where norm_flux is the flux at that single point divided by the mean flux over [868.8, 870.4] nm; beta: 0.969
